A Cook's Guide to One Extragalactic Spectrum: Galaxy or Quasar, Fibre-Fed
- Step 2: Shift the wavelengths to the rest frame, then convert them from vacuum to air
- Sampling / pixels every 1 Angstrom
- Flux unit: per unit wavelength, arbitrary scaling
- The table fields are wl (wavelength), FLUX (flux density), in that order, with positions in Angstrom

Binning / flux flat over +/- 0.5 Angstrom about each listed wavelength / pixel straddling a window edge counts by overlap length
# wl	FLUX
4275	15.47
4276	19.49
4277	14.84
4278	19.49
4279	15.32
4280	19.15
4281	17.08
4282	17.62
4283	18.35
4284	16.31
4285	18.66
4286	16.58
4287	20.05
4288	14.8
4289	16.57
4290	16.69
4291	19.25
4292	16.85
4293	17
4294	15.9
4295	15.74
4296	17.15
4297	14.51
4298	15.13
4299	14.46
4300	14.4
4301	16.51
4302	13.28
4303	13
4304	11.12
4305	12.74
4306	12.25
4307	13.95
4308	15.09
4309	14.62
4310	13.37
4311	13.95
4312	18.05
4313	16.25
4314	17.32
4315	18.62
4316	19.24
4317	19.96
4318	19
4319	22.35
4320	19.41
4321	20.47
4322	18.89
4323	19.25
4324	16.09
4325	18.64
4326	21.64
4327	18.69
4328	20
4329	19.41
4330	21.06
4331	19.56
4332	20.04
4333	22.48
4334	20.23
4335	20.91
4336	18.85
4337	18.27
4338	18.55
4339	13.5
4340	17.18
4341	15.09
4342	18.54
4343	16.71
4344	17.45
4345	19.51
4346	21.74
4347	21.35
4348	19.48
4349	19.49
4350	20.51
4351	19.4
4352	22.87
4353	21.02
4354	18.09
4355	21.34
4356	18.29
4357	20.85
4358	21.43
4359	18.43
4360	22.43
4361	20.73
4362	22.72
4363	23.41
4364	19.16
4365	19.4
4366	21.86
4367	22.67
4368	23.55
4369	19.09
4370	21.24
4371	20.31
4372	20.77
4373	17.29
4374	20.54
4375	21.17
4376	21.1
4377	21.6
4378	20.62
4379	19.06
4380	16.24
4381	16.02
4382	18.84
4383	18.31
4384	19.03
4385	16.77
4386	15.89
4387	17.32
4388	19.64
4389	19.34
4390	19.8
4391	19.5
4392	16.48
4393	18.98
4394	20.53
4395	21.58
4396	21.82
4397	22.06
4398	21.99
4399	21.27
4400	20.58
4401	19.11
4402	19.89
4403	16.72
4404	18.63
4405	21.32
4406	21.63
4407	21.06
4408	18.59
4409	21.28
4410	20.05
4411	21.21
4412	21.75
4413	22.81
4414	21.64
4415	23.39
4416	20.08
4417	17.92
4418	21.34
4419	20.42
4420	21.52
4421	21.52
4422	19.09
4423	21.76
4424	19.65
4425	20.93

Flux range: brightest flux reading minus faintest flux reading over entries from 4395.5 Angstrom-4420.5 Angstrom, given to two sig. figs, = 6.7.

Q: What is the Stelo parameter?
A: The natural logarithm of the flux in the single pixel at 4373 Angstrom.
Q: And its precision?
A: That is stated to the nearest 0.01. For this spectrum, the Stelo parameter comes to 2.85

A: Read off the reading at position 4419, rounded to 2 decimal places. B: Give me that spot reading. 20.42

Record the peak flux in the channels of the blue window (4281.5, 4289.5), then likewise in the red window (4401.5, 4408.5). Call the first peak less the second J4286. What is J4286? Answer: -1.6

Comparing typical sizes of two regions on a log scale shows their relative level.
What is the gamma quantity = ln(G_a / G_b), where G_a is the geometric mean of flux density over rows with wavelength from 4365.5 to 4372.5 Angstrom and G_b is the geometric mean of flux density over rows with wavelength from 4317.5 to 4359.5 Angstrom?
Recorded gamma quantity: 0.10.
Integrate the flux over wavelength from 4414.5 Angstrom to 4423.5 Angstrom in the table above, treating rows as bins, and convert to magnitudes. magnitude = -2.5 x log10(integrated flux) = -5.7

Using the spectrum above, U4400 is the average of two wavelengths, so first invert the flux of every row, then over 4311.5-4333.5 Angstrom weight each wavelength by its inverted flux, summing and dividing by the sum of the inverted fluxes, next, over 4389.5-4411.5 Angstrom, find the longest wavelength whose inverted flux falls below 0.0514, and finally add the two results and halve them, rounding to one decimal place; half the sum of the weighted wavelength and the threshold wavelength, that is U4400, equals 4366.6 Angstrom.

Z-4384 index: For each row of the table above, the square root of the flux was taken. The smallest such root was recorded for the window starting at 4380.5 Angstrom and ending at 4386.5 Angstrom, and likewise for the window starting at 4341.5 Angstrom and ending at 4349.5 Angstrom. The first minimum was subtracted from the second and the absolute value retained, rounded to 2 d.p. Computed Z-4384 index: 0.10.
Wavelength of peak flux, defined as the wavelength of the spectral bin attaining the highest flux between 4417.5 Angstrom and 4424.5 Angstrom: 4423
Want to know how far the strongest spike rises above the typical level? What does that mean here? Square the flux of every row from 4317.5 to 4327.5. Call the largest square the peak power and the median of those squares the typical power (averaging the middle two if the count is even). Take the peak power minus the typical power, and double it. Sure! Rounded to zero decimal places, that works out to 267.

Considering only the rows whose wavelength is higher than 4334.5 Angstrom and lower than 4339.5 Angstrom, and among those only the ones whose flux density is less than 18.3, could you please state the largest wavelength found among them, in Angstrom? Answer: 4339 Angstrom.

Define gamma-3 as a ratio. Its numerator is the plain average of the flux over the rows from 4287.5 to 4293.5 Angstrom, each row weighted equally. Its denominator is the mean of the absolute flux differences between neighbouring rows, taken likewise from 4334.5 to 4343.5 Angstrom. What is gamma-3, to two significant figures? 7.1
